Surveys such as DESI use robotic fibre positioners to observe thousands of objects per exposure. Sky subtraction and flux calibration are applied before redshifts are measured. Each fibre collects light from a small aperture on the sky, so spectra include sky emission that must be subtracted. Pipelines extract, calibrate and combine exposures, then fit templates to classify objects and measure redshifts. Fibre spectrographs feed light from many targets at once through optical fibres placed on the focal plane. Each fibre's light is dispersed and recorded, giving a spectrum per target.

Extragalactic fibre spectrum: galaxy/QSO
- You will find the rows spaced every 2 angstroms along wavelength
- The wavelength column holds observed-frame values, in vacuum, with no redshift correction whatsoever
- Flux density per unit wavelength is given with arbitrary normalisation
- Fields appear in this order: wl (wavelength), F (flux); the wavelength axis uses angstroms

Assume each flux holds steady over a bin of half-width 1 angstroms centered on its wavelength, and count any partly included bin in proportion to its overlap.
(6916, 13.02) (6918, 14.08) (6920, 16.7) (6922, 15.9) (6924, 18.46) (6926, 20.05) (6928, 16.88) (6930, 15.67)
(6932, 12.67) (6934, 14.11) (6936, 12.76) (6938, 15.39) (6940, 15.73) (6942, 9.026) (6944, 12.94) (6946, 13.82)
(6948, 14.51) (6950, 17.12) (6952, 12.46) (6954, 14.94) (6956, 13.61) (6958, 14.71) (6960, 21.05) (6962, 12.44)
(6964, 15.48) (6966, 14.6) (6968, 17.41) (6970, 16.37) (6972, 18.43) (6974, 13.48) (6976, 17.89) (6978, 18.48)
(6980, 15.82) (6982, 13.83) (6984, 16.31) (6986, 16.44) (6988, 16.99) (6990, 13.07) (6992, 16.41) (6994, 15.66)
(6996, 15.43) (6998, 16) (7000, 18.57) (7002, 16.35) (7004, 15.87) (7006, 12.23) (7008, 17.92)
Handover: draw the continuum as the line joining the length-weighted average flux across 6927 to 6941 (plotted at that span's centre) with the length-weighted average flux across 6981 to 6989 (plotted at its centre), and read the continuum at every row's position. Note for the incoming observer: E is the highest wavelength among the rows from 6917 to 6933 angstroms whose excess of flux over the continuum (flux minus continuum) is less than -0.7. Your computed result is 6932 angstroms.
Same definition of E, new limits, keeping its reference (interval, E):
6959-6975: 6974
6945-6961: 6956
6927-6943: 6942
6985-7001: 6996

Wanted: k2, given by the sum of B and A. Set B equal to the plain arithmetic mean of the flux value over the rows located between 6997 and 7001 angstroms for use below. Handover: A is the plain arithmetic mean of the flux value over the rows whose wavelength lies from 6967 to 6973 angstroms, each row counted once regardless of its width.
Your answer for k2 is 34.7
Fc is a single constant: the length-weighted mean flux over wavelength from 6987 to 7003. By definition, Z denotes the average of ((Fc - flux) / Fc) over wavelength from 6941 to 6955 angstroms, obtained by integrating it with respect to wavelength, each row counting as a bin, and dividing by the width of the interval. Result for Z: 0.16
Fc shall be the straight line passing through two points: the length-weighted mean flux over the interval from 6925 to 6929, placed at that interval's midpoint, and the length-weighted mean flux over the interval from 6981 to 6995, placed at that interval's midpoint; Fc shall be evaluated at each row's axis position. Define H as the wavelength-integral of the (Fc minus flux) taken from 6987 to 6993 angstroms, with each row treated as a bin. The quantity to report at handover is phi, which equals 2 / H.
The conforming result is -5.9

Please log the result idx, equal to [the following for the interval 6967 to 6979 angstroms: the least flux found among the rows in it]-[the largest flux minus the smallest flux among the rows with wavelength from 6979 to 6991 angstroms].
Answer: 10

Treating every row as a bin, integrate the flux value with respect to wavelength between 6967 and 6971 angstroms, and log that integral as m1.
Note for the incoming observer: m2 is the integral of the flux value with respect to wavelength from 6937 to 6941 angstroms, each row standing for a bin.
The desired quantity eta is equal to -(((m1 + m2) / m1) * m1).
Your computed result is -130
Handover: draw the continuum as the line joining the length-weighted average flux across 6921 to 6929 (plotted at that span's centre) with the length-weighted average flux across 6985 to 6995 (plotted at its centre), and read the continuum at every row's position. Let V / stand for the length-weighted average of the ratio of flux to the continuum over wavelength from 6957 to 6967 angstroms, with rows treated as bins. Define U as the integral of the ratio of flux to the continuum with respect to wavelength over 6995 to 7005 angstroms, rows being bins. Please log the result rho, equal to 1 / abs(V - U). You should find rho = 0.103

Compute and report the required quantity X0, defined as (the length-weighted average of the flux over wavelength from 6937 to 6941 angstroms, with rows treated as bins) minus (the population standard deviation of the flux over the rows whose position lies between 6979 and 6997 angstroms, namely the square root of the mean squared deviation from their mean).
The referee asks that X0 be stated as 14.3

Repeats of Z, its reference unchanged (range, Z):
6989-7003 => 0.01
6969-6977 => -0.03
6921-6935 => -0.01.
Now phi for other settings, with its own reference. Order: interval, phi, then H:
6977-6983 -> -2.6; -1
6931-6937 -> 0.1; 30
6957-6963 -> 0.4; 5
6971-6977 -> -0.8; -2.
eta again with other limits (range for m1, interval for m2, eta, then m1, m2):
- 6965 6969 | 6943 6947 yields -118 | 64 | 54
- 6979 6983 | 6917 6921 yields -121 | 59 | 62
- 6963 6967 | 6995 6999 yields -123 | 60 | 63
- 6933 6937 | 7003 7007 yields -110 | 54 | 56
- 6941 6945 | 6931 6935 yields -97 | 44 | 54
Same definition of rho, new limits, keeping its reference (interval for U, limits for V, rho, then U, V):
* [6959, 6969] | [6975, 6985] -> 0.114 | 9.8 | 1.03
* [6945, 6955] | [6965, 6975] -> 0.132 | 8.6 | 0.98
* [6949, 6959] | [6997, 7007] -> 0.132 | 8.6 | 1.03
